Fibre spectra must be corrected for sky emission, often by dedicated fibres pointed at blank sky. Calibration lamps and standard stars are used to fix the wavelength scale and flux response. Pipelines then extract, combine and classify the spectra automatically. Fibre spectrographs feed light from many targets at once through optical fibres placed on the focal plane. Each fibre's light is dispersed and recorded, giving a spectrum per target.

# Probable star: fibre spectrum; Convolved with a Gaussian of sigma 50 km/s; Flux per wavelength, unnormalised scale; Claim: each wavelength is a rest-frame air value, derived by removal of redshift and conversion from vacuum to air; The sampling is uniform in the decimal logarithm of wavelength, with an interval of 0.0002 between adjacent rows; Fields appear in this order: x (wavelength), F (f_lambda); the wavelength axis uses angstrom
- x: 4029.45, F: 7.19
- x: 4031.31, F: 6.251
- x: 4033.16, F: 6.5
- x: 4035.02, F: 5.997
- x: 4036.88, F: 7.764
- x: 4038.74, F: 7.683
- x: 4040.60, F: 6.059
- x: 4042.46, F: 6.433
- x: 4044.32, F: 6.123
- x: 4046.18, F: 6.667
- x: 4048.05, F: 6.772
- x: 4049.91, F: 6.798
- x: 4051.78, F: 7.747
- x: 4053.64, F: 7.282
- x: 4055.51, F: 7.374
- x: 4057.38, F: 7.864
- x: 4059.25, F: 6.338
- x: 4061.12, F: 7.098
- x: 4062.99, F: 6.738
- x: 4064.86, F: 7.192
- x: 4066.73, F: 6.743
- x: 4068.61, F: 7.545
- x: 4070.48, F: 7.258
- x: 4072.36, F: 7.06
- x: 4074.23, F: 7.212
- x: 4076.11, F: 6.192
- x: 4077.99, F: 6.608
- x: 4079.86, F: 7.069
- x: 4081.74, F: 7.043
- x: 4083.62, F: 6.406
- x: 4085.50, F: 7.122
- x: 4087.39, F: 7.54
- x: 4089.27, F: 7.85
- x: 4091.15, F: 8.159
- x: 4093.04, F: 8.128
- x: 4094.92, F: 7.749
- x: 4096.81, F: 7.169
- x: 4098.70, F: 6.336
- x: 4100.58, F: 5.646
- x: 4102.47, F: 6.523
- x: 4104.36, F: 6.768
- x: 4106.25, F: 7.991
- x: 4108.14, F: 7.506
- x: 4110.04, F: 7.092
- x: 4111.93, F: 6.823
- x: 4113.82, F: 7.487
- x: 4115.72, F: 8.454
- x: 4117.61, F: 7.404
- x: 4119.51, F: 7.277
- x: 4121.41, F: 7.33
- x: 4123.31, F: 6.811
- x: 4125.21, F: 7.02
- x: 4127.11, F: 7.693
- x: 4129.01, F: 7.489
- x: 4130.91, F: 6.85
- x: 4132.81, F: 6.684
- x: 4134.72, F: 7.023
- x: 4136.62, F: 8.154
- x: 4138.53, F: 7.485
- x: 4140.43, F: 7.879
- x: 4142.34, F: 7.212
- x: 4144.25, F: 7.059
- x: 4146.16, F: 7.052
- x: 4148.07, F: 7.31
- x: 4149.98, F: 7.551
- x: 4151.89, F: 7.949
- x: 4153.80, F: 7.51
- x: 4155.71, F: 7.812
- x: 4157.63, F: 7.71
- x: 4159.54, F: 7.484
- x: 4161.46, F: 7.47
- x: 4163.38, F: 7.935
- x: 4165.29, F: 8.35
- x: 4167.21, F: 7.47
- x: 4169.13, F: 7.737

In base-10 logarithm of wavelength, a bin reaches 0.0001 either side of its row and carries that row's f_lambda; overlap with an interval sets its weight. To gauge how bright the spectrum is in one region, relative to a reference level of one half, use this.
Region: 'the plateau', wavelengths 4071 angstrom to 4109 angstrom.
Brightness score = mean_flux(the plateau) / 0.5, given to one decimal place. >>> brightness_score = 14.2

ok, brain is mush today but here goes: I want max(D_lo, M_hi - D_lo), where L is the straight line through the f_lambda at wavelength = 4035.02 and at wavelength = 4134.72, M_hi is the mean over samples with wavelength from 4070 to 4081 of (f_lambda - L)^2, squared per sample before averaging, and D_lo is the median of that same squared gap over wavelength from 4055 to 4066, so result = 0.74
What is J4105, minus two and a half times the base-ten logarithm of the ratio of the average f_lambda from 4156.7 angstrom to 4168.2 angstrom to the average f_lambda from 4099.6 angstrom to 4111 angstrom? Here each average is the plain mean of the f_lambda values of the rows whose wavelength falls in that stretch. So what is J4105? -0.12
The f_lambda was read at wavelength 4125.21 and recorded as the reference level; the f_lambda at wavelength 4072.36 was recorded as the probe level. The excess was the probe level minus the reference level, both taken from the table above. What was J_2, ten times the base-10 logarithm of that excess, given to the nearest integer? -14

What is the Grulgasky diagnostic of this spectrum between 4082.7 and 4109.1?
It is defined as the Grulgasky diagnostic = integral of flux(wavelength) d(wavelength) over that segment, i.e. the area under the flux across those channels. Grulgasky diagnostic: 190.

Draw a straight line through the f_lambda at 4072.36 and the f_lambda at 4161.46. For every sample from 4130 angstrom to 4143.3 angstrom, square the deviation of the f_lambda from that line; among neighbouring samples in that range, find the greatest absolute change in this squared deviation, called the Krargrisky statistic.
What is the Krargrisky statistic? 0.6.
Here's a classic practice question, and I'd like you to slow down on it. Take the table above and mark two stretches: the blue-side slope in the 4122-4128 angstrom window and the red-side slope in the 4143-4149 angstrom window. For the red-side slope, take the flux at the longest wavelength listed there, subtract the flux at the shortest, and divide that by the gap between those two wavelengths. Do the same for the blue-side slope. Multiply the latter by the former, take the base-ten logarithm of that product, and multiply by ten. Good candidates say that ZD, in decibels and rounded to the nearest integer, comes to -18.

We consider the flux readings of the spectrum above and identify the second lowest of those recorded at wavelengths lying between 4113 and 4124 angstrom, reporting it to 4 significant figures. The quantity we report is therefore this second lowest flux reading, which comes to 7.277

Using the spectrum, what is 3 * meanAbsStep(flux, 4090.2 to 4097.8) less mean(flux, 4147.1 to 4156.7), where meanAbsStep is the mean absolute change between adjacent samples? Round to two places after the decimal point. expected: -6.64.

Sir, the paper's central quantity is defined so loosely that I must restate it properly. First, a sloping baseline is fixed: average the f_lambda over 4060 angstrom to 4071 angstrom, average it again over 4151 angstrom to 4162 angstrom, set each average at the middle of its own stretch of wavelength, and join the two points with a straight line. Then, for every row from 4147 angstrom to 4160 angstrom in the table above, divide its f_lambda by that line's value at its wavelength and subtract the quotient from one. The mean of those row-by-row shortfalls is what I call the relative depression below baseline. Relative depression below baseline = 0.003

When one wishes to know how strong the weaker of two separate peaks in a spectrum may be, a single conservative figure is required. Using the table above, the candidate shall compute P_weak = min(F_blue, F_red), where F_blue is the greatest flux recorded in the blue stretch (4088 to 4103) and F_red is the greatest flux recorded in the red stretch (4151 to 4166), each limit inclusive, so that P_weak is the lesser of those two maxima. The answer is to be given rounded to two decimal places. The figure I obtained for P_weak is 8.16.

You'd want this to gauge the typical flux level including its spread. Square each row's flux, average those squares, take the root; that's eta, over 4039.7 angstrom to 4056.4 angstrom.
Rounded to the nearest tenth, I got 6.8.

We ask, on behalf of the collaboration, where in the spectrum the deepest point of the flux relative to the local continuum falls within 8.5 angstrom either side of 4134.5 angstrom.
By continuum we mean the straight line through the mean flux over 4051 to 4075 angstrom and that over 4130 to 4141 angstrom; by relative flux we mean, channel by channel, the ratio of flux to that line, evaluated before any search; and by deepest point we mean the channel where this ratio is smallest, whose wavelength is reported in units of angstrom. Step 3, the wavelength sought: 4132.81 angstrom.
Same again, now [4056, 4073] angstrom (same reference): 4059.25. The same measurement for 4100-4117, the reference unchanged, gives 4100.58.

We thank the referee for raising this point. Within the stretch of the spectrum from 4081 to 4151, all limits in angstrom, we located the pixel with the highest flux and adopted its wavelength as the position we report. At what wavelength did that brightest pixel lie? 4115.72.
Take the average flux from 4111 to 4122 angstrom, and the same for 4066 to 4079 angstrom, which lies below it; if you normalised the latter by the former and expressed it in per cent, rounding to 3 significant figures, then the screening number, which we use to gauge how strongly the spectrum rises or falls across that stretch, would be 93.1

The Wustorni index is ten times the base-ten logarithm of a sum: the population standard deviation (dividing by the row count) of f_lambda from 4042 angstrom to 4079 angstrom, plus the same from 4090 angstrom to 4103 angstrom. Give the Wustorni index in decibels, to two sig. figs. 1.4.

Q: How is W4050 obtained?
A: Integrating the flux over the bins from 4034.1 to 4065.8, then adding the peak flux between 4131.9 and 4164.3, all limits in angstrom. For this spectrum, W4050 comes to 228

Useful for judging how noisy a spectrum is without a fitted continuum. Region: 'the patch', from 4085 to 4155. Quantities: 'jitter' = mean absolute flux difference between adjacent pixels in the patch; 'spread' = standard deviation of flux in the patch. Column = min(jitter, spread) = 0.473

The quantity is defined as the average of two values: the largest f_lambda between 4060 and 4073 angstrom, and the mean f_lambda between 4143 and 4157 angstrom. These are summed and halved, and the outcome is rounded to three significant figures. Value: 7.50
